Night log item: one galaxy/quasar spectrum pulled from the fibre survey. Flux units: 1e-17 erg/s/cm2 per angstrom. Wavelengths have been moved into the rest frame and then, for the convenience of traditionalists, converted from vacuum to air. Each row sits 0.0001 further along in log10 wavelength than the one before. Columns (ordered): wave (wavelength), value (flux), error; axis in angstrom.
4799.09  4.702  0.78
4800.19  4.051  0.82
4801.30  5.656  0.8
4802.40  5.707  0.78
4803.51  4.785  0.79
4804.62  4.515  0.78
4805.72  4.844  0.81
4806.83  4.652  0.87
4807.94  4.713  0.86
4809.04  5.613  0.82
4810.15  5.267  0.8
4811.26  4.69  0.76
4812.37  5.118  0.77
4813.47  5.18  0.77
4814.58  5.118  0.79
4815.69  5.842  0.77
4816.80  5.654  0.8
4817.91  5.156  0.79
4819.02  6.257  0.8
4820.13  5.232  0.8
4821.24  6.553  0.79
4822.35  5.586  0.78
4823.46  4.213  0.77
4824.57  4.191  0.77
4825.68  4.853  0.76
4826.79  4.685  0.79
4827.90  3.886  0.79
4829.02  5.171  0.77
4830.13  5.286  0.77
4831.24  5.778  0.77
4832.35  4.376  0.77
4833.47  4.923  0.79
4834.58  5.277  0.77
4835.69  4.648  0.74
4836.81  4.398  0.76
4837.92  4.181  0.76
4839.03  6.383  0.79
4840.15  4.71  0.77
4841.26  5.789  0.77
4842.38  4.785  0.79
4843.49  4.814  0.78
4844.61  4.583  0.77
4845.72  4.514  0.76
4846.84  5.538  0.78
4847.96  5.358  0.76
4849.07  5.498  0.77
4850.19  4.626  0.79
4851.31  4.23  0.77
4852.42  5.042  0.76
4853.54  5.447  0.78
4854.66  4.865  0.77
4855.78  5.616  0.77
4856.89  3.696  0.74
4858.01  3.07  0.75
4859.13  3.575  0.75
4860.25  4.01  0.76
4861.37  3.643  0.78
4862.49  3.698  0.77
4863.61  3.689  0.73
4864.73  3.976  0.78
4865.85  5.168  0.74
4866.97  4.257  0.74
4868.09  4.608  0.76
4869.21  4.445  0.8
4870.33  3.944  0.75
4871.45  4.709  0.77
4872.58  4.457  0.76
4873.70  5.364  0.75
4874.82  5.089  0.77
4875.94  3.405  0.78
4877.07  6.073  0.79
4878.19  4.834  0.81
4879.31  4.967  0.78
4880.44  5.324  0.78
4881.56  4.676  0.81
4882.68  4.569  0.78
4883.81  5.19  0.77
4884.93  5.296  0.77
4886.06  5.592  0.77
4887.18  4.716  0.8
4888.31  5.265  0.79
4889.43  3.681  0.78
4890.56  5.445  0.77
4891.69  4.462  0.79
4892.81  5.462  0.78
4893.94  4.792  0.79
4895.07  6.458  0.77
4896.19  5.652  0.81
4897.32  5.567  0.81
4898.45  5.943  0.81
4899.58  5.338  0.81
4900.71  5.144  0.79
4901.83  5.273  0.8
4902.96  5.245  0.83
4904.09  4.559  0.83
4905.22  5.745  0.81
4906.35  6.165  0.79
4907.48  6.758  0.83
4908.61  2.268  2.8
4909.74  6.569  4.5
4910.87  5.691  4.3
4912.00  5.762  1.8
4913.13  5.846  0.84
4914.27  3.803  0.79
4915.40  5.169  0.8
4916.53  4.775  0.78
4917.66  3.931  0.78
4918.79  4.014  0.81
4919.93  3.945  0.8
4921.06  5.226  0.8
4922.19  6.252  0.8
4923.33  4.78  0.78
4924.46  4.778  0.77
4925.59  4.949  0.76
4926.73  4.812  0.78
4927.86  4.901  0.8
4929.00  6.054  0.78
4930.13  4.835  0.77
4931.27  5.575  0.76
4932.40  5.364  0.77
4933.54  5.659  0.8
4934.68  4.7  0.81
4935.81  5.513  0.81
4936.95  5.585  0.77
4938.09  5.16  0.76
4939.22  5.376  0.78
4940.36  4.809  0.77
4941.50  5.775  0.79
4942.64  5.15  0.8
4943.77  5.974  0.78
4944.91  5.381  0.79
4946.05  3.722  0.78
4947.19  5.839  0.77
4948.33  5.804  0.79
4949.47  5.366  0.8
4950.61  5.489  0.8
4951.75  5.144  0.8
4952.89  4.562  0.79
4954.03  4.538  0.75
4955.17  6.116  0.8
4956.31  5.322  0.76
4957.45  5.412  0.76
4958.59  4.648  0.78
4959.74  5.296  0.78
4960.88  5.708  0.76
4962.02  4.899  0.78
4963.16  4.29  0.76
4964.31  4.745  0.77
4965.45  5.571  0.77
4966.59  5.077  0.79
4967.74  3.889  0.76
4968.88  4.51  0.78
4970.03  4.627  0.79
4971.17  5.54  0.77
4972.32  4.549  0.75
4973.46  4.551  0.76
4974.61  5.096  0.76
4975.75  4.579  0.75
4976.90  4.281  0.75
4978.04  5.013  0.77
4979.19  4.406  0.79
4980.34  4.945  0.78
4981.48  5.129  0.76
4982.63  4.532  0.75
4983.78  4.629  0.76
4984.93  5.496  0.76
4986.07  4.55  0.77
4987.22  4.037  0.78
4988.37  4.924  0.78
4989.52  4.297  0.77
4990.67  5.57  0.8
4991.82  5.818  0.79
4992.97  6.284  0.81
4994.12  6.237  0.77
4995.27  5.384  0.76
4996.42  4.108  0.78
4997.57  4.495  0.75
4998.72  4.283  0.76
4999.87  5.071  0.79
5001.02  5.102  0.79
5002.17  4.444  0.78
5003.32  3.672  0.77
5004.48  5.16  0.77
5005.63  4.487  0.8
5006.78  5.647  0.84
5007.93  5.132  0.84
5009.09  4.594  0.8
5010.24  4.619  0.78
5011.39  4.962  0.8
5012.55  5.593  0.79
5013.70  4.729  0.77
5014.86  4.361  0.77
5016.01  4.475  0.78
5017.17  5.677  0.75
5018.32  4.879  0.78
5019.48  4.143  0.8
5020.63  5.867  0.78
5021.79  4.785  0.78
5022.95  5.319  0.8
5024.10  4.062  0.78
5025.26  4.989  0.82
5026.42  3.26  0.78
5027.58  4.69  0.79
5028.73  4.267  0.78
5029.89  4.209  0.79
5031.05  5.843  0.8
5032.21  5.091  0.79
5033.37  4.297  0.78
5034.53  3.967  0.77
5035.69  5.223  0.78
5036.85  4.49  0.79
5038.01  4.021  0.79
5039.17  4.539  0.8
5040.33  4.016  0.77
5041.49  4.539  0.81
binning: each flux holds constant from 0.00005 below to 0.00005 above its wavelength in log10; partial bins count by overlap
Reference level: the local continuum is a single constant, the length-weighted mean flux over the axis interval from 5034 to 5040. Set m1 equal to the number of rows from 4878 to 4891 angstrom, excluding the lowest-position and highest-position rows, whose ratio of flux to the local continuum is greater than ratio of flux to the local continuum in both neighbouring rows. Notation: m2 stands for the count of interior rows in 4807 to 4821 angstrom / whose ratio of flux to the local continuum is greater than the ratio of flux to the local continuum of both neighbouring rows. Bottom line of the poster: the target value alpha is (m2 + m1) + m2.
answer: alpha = 11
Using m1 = 3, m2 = 4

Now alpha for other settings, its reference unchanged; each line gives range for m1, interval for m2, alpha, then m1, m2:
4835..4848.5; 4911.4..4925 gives 12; 4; 4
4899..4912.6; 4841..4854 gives 9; 3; 3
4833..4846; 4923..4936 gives 12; 4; 4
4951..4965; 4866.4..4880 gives 11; 3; 4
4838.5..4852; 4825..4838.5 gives 8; 4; 2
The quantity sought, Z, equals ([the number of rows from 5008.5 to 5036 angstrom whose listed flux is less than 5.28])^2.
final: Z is 361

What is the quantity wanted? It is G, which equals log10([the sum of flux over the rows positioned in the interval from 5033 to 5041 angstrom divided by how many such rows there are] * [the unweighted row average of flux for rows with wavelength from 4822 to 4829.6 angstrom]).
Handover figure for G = 1.31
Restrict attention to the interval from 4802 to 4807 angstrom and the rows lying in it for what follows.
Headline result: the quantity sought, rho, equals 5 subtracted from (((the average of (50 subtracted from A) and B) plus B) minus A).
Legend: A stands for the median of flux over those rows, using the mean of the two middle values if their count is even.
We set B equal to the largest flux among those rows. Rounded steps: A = 4.8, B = 5.707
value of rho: -23.8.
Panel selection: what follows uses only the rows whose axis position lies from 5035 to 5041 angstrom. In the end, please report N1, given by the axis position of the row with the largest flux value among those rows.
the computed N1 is 5035.69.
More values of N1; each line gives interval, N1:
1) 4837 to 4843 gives 4839.03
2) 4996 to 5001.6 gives 5001.02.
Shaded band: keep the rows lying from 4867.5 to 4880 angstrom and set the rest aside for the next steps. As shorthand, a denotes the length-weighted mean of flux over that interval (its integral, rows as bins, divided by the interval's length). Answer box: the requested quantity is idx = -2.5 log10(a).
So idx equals -1.69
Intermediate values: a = 4.72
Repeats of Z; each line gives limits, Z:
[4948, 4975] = 196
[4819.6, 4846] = 324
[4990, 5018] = 256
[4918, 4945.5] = 169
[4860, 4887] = 361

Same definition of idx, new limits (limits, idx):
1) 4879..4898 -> -1.78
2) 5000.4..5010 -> -1.70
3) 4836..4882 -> -1.67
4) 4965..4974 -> -1.70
